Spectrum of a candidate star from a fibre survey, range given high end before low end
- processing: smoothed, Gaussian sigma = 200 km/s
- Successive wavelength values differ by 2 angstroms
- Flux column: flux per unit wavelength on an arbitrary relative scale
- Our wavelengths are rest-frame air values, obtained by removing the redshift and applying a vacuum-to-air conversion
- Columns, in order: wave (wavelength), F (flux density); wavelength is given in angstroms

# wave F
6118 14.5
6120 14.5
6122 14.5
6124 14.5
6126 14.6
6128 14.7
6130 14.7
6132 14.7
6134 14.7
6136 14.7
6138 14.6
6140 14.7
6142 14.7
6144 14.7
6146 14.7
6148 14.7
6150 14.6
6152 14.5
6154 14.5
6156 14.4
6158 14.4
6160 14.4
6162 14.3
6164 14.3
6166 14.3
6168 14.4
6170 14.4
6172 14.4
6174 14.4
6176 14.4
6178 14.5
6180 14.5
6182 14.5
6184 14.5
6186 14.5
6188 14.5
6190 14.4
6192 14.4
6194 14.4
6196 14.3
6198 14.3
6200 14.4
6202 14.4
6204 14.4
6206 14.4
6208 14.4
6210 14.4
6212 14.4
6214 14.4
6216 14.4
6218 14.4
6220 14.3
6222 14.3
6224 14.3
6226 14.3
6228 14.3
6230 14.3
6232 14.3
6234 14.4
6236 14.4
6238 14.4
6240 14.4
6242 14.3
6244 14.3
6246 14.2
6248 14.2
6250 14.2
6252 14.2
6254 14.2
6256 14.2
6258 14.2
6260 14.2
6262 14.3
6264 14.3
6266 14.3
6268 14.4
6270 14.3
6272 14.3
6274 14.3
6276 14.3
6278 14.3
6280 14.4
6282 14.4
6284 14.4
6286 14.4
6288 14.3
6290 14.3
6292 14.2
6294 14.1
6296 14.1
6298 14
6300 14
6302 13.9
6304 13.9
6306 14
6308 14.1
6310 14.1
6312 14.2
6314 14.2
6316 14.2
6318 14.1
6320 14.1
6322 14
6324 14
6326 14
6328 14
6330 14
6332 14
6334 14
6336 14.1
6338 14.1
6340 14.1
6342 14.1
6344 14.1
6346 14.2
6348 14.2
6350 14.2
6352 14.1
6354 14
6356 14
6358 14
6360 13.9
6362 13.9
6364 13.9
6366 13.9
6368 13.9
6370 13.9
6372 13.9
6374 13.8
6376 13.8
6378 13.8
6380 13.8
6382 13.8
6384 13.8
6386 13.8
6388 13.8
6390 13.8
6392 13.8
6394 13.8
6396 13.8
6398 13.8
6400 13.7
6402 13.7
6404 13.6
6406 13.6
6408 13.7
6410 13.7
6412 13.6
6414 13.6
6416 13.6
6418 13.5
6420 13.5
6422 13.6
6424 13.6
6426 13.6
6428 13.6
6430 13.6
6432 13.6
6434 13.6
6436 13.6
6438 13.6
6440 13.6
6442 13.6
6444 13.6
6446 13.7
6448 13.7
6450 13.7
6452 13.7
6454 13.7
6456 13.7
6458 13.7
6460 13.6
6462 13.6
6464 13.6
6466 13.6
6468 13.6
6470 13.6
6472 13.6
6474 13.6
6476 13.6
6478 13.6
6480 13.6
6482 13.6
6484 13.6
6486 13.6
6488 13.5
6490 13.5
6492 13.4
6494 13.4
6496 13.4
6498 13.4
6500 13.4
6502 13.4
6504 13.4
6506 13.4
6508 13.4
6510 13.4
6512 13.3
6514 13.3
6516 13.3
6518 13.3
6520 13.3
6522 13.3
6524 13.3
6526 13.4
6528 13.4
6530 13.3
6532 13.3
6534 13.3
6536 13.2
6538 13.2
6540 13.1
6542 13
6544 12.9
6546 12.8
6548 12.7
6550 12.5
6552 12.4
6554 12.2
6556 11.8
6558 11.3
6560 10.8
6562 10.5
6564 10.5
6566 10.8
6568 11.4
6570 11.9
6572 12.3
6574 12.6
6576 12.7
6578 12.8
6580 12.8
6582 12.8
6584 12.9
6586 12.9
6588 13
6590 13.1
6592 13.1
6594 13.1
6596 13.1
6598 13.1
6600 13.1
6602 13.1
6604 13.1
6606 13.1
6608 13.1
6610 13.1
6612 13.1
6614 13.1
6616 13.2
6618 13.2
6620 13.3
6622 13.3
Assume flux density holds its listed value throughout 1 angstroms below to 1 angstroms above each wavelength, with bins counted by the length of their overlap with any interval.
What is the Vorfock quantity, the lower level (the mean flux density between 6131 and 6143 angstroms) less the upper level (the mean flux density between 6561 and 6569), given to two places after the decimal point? 3.88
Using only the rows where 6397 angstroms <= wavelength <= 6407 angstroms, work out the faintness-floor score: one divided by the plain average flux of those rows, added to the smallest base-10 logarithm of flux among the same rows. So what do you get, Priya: 1.21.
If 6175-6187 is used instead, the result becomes 1.23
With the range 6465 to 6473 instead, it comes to 1.21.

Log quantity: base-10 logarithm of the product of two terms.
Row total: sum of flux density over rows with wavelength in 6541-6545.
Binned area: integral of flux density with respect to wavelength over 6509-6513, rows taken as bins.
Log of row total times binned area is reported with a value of 3.14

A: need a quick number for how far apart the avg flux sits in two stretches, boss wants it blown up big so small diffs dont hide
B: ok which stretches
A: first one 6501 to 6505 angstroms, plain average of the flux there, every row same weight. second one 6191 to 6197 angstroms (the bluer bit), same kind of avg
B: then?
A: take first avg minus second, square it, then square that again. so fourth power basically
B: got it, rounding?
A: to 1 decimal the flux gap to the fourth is 0.9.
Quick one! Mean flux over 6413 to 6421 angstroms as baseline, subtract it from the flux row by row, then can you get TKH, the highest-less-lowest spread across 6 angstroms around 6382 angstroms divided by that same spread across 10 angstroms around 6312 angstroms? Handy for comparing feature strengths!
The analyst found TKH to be 0.00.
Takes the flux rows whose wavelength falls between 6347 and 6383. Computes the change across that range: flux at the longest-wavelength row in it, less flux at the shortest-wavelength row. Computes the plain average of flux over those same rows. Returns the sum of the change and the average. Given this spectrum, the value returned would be 13.5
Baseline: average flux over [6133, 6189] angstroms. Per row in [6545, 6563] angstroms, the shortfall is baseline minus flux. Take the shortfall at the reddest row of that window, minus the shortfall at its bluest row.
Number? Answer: 2.3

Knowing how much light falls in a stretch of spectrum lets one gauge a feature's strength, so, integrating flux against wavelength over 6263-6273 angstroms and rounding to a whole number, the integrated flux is 143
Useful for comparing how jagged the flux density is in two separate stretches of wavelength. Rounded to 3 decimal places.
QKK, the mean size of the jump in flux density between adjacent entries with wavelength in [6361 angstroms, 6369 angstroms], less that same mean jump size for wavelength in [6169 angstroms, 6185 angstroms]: -0.014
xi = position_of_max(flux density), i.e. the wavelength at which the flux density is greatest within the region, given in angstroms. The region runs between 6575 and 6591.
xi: 6590 angstroms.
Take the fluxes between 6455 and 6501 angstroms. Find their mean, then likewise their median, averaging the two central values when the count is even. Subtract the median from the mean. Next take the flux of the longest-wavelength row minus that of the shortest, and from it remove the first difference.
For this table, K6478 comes -0.26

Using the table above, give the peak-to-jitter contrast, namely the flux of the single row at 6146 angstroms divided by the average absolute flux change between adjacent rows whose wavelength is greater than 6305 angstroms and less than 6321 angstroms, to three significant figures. 343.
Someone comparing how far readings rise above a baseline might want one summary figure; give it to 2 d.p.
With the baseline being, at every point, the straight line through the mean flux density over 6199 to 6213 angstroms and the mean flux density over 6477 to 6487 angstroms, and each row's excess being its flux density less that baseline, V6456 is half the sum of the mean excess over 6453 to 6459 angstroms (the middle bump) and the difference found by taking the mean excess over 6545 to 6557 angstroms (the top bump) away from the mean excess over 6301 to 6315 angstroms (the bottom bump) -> 0.49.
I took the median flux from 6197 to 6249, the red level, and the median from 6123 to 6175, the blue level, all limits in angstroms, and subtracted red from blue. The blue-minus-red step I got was 0.15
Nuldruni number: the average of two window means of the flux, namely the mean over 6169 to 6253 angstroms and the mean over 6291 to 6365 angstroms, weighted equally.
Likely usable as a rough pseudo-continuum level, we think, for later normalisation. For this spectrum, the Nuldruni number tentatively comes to 14.2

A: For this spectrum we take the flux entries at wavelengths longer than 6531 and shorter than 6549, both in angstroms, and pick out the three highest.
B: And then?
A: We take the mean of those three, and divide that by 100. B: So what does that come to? 0.133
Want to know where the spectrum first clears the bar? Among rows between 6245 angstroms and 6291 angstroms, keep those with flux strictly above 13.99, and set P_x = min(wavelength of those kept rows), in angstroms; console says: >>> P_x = 6246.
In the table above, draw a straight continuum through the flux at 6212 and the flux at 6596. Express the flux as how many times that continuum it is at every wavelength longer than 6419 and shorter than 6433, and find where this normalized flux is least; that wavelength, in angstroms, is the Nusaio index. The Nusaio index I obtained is 6420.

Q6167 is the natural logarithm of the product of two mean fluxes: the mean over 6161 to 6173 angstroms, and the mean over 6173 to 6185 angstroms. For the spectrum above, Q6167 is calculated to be 5.34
